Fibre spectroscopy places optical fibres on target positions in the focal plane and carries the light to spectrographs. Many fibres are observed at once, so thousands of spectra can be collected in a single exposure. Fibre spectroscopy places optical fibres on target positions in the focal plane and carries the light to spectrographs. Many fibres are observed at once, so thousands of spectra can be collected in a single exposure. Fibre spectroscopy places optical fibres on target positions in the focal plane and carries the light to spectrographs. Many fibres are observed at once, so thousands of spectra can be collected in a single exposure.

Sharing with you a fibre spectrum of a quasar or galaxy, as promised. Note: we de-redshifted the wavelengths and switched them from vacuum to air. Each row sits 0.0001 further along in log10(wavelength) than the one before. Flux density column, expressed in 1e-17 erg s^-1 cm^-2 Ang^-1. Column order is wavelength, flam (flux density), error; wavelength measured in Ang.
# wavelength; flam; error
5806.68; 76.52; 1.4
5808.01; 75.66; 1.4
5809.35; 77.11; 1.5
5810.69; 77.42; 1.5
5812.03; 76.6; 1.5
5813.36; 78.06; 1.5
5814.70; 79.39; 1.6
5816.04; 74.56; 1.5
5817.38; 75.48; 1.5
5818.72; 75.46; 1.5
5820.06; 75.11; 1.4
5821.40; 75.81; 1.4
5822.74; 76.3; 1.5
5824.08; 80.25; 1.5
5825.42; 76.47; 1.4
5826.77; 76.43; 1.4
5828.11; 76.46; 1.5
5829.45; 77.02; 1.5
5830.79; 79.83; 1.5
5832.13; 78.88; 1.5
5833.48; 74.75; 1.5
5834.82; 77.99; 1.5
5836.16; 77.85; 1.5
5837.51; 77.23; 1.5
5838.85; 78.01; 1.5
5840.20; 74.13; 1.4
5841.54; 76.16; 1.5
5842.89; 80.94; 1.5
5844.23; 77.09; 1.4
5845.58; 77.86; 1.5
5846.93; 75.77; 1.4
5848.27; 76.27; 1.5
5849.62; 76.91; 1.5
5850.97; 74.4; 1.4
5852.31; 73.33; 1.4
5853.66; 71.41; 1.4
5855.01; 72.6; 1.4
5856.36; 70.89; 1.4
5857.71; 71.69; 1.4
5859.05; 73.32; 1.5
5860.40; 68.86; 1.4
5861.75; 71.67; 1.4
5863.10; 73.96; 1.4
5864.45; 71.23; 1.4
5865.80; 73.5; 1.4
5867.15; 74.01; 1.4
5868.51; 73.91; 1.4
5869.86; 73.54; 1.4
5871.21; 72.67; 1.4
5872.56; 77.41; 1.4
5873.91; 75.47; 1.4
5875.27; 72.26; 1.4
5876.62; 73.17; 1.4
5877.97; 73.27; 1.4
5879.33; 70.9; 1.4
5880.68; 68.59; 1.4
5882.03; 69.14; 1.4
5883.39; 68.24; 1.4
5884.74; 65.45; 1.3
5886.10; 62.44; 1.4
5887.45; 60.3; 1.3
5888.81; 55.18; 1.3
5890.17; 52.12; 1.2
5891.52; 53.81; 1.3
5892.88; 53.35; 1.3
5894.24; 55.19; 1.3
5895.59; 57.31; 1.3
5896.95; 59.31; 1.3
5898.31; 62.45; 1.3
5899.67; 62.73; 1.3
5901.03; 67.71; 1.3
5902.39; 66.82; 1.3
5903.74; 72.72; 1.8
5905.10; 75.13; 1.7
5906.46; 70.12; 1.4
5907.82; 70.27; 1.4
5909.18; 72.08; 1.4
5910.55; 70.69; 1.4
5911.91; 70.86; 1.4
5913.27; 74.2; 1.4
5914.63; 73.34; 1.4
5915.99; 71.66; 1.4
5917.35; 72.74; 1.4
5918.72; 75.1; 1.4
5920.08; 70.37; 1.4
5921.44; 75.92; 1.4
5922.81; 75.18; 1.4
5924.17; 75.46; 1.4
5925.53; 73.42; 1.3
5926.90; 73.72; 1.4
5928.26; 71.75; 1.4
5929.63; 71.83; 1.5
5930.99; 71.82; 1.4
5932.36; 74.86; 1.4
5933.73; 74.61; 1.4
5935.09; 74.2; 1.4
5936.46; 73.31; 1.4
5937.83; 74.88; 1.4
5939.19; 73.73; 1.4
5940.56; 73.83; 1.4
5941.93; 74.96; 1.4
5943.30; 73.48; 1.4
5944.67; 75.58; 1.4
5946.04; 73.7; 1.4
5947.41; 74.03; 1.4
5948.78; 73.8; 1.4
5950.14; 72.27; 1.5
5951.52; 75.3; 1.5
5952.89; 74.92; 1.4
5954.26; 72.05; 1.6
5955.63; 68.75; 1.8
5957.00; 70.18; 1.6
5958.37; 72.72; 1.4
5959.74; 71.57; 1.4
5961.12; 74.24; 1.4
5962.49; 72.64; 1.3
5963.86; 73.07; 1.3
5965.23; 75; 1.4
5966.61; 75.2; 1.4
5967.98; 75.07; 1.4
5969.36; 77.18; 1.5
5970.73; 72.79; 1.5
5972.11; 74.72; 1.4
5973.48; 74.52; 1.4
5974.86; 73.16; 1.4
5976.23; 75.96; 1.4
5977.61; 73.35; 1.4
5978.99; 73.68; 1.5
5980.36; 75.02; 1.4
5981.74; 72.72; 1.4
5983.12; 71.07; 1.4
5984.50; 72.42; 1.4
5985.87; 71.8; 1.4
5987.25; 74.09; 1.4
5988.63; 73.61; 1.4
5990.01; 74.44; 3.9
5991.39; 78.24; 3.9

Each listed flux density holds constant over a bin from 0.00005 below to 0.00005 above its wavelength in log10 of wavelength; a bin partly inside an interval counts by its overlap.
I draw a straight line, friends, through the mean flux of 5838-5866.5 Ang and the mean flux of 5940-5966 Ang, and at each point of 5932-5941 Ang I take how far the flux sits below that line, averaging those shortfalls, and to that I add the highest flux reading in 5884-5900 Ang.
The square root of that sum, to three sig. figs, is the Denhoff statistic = 8.04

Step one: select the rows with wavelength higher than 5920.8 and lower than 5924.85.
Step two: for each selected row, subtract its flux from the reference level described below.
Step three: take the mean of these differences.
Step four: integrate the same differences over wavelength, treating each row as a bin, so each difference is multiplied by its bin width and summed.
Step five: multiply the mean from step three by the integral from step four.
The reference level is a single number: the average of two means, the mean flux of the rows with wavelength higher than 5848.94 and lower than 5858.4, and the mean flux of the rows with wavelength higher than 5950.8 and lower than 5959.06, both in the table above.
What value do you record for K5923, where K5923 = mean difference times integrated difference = 33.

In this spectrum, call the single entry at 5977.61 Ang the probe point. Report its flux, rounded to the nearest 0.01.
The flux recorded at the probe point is 73.35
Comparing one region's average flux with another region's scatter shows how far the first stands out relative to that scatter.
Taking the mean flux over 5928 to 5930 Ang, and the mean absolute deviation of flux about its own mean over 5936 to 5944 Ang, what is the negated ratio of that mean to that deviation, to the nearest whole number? -121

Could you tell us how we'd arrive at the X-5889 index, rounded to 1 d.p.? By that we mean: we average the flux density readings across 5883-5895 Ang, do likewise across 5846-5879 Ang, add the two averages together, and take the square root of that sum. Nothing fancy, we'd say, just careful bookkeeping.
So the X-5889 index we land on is 11.5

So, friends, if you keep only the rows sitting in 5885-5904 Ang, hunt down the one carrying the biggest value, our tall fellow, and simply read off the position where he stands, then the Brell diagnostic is 5903.74 Ang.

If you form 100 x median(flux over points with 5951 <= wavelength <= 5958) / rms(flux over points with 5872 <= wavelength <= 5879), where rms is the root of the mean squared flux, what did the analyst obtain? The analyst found 97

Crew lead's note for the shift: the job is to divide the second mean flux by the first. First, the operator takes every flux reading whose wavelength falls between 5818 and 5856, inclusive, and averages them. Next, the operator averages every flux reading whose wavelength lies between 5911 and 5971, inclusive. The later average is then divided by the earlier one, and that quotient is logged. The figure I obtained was 0.96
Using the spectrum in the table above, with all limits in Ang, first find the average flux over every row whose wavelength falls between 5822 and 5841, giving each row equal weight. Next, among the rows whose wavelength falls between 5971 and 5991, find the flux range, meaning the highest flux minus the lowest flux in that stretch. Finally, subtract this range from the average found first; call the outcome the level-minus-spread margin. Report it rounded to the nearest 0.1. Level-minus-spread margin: 72.4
